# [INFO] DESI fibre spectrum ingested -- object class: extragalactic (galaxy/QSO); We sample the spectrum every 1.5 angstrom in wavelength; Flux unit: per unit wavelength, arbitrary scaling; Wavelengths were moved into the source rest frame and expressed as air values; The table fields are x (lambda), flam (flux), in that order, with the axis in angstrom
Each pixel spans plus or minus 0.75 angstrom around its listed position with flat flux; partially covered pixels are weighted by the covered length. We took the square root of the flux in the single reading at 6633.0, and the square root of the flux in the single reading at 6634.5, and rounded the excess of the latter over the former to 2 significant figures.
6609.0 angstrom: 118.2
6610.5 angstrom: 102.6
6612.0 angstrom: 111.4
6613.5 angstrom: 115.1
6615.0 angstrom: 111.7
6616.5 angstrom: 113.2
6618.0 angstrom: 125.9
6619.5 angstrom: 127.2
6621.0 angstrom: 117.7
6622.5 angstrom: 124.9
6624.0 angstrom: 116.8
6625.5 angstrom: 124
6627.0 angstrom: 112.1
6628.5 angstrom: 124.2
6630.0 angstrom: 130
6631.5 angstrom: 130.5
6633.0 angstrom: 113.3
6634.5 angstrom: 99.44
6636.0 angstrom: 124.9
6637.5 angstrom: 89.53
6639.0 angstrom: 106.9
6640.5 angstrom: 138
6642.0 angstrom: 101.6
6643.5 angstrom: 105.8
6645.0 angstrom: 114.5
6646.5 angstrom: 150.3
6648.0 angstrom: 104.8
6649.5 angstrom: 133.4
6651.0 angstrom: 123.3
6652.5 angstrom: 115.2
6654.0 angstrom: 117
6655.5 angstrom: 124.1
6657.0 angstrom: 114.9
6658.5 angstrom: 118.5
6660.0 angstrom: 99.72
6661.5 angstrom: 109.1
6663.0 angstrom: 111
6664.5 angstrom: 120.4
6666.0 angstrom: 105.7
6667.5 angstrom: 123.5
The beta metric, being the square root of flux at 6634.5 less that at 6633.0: -0.67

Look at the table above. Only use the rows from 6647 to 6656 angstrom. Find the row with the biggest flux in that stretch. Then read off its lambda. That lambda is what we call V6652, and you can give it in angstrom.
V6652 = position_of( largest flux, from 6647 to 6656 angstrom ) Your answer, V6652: 6649.5 angstrom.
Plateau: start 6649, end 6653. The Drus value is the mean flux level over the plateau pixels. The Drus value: 124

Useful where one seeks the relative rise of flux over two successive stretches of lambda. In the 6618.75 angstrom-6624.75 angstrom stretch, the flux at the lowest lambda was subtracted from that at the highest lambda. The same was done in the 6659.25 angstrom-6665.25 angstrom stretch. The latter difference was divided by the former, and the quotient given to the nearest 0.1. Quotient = -2.0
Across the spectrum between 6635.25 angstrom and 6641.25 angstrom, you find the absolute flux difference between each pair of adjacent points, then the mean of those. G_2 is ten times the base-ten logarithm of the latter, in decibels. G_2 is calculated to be 14.5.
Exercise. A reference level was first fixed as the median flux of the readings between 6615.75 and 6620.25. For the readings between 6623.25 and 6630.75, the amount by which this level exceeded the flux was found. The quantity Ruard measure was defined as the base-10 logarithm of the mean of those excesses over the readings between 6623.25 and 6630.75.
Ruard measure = 0.65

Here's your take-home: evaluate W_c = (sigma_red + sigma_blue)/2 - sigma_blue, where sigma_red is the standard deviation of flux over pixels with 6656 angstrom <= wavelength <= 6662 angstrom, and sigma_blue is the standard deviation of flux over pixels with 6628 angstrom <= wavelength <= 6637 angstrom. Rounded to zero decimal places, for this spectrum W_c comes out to -2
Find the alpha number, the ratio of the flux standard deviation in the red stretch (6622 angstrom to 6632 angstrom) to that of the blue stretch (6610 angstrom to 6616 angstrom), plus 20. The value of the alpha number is 21.3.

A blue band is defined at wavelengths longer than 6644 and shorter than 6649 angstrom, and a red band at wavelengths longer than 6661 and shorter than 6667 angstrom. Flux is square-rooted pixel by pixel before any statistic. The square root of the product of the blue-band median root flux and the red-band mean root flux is 10.6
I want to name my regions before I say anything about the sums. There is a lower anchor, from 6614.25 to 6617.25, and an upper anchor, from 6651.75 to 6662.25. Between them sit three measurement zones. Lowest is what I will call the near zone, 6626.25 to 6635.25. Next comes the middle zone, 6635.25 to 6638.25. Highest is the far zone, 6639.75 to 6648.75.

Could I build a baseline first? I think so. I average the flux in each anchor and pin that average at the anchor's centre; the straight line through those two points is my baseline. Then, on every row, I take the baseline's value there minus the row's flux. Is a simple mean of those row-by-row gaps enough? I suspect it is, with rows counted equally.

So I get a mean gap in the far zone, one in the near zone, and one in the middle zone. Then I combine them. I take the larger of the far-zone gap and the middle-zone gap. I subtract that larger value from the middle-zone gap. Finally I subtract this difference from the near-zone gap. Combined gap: -5.2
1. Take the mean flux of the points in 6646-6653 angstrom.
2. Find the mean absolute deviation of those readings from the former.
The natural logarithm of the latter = 2.6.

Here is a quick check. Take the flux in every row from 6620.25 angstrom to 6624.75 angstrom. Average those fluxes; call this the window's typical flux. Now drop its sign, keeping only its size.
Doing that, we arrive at 120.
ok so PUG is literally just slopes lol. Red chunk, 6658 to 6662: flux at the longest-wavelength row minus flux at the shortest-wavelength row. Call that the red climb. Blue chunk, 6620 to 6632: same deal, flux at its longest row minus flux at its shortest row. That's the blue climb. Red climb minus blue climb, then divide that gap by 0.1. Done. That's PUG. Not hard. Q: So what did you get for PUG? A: -222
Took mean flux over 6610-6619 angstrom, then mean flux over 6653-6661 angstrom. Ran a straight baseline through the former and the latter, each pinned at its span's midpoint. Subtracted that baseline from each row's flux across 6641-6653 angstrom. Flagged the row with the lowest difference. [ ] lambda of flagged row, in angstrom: 6642.0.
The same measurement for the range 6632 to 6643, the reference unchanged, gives 6637.5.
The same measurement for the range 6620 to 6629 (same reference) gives 6627.0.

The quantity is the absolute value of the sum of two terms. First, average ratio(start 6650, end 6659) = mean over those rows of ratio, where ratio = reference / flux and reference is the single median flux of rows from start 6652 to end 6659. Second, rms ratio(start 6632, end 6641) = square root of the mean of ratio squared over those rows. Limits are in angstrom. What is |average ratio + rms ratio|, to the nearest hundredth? 2.06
